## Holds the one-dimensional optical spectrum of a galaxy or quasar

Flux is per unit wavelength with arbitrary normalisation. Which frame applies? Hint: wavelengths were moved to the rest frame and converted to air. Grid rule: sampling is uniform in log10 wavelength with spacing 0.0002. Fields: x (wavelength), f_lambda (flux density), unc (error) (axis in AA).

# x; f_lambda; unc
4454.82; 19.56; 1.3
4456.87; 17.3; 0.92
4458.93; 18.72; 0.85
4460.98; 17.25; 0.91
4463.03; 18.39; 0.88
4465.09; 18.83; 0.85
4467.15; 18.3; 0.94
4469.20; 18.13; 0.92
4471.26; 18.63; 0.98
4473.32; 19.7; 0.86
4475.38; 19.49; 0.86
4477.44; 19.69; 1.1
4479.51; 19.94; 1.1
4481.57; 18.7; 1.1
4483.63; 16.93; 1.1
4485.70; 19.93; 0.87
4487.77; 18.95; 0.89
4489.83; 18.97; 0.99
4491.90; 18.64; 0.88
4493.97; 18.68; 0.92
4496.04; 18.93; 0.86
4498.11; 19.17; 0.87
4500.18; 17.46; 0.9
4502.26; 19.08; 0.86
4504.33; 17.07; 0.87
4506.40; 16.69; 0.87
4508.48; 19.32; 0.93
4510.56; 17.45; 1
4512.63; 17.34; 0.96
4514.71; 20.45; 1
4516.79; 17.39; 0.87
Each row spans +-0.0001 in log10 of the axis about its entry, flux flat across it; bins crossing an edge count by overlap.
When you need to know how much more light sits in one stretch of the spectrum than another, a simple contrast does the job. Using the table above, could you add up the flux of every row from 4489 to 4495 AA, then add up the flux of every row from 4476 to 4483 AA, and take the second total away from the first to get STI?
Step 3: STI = -2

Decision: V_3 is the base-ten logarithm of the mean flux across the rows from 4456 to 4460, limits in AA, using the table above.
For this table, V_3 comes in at 1.26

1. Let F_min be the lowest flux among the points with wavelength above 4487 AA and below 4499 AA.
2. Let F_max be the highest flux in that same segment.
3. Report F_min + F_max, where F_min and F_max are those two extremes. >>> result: 37.8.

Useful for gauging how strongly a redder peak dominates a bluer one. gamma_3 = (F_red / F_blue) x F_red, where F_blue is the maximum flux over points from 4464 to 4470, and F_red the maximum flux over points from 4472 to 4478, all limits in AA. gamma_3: 20.6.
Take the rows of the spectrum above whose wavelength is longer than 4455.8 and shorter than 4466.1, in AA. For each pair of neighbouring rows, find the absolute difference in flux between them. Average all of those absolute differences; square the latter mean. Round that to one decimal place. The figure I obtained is 1.2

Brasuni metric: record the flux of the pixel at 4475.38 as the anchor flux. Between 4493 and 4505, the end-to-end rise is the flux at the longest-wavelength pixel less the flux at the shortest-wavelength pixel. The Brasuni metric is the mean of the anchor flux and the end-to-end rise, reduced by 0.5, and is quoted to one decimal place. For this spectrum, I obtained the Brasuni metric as 8.4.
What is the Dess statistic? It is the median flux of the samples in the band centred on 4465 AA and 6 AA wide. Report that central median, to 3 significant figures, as 18.4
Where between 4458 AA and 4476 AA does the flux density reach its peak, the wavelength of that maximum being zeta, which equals 4473.32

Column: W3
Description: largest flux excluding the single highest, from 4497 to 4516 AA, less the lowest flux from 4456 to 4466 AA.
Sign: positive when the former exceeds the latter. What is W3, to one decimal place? 2.1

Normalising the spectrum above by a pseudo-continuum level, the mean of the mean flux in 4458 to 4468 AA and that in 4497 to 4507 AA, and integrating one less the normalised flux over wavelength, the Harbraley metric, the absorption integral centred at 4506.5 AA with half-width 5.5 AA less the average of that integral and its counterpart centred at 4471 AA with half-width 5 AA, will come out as 0.26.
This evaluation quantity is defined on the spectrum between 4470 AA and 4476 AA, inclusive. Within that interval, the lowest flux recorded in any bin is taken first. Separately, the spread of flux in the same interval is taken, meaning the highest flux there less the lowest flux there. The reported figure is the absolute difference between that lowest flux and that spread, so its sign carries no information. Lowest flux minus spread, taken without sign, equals 17.6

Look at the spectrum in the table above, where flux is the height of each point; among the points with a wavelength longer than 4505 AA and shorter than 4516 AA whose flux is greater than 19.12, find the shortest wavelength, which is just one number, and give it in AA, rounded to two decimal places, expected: 4508.48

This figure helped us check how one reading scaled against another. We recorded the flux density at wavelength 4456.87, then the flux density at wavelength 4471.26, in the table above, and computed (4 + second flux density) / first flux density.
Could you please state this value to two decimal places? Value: 1.31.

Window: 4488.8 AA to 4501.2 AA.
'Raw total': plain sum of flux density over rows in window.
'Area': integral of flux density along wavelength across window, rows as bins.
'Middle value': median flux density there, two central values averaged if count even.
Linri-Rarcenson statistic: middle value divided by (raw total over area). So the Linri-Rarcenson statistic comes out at 38.9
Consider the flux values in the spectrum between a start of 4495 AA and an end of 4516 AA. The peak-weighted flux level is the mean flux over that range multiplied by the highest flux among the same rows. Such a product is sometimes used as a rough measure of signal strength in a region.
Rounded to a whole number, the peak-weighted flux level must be 374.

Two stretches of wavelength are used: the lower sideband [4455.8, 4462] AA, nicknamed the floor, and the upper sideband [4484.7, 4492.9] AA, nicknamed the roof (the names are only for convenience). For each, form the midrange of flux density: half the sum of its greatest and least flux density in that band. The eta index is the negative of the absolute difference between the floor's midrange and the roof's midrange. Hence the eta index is -1.3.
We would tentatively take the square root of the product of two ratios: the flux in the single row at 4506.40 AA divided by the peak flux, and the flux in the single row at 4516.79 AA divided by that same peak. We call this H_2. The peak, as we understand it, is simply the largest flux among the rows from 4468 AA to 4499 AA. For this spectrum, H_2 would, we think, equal 0.854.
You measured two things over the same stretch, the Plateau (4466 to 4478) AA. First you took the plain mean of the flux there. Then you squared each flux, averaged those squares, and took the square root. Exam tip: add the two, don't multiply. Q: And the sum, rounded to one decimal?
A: 38.0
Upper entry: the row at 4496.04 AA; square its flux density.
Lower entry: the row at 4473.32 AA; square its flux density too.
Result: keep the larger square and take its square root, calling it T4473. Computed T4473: 19.7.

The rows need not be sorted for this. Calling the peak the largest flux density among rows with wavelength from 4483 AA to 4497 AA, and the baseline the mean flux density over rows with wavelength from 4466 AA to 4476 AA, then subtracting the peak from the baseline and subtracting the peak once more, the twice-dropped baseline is -21.0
